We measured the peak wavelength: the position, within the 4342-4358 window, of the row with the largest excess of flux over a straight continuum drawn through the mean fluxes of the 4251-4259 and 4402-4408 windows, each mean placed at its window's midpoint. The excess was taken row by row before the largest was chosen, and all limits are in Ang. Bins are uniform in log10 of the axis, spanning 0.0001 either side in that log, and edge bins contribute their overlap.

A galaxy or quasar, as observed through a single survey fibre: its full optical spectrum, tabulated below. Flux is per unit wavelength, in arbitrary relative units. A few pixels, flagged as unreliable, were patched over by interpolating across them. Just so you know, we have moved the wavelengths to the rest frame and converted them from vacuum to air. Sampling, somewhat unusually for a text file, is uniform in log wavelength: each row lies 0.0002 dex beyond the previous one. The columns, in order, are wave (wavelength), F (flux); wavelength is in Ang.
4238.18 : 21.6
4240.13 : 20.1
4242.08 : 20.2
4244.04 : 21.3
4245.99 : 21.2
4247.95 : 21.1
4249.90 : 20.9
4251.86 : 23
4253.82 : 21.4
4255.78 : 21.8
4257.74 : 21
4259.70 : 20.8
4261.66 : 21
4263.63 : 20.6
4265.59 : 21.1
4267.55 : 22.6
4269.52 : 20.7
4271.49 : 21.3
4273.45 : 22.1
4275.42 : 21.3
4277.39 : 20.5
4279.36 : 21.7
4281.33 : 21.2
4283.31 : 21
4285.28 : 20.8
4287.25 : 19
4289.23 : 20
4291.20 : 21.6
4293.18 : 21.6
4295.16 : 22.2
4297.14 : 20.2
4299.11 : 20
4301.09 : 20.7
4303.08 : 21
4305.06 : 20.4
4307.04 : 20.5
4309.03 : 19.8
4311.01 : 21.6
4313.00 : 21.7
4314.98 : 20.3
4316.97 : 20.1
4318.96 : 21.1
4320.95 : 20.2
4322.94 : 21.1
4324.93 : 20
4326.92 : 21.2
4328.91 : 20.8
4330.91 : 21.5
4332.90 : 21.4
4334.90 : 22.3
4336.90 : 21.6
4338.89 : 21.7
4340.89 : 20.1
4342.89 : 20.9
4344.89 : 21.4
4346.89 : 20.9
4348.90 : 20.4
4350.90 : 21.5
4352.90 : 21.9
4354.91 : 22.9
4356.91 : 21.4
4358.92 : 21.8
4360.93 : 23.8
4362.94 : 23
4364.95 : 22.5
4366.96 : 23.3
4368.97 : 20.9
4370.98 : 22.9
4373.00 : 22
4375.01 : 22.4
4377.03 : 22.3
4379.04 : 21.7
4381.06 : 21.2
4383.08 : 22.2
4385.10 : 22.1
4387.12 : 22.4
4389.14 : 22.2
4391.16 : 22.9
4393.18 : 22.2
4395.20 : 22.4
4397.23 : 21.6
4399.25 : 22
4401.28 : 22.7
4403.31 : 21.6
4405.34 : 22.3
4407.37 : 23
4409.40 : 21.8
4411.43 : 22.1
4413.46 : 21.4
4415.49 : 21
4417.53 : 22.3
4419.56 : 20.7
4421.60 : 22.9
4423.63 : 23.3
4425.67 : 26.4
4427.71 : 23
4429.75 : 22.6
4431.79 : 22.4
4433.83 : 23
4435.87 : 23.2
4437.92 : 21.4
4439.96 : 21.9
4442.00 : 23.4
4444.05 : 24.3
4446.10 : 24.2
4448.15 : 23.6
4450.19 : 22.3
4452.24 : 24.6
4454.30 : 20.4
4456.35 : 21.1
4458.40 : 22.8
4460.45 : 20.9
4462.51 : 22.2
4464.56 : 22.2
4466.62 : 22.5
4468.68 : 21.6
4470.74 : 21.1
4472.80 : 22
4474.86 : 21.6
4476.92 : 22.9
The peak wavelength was 4354.91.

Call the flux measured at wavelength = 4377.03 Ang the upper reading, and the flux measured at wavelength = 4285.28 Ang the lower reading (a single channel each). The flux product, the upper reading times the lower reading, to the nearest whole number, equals 464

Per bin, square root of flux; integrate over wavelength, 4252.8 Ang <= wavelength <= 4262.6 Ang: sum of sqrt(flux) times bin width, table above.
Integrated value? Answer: 45.1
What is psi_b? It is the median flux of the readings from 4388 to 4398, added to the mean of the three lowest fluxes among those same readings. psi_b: 44.2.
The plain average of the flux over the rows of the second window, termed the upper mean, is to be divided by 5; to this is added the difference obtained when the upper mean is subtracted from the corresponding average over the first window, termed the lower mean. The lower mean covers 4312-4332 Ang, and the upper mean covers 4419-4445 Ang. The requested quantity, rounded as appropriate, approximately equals 2.4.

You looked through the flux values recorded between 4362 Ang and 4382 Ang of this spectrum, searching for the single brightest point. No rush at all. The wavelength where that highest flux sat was 4366.96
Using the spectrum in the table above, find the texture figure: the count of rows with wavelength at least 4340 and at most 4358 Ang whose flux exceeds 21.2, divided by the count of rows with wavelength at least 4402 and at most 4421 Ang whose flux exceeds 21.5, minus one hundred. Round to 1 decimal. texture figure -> -99.2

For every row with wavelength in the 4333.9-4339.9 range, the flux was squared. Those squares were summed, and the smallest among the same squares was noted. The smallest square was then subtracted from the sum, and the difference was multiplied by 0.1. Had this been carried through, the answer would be 97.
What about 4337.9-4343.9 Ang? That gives 91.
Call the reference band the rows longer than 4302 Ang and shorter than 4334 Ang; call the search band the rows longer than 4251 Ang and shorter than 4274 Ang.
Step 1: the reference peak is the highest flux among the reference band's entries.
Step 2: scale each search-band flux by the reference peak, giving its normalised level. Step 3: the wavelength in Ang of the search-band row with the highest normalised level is 4251.86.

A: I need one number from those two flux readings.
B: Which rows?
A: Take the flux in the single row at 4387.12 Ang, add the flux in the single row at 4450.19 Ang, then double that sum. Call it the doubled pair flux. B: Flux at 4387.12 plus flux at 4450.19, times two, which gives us 89.4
